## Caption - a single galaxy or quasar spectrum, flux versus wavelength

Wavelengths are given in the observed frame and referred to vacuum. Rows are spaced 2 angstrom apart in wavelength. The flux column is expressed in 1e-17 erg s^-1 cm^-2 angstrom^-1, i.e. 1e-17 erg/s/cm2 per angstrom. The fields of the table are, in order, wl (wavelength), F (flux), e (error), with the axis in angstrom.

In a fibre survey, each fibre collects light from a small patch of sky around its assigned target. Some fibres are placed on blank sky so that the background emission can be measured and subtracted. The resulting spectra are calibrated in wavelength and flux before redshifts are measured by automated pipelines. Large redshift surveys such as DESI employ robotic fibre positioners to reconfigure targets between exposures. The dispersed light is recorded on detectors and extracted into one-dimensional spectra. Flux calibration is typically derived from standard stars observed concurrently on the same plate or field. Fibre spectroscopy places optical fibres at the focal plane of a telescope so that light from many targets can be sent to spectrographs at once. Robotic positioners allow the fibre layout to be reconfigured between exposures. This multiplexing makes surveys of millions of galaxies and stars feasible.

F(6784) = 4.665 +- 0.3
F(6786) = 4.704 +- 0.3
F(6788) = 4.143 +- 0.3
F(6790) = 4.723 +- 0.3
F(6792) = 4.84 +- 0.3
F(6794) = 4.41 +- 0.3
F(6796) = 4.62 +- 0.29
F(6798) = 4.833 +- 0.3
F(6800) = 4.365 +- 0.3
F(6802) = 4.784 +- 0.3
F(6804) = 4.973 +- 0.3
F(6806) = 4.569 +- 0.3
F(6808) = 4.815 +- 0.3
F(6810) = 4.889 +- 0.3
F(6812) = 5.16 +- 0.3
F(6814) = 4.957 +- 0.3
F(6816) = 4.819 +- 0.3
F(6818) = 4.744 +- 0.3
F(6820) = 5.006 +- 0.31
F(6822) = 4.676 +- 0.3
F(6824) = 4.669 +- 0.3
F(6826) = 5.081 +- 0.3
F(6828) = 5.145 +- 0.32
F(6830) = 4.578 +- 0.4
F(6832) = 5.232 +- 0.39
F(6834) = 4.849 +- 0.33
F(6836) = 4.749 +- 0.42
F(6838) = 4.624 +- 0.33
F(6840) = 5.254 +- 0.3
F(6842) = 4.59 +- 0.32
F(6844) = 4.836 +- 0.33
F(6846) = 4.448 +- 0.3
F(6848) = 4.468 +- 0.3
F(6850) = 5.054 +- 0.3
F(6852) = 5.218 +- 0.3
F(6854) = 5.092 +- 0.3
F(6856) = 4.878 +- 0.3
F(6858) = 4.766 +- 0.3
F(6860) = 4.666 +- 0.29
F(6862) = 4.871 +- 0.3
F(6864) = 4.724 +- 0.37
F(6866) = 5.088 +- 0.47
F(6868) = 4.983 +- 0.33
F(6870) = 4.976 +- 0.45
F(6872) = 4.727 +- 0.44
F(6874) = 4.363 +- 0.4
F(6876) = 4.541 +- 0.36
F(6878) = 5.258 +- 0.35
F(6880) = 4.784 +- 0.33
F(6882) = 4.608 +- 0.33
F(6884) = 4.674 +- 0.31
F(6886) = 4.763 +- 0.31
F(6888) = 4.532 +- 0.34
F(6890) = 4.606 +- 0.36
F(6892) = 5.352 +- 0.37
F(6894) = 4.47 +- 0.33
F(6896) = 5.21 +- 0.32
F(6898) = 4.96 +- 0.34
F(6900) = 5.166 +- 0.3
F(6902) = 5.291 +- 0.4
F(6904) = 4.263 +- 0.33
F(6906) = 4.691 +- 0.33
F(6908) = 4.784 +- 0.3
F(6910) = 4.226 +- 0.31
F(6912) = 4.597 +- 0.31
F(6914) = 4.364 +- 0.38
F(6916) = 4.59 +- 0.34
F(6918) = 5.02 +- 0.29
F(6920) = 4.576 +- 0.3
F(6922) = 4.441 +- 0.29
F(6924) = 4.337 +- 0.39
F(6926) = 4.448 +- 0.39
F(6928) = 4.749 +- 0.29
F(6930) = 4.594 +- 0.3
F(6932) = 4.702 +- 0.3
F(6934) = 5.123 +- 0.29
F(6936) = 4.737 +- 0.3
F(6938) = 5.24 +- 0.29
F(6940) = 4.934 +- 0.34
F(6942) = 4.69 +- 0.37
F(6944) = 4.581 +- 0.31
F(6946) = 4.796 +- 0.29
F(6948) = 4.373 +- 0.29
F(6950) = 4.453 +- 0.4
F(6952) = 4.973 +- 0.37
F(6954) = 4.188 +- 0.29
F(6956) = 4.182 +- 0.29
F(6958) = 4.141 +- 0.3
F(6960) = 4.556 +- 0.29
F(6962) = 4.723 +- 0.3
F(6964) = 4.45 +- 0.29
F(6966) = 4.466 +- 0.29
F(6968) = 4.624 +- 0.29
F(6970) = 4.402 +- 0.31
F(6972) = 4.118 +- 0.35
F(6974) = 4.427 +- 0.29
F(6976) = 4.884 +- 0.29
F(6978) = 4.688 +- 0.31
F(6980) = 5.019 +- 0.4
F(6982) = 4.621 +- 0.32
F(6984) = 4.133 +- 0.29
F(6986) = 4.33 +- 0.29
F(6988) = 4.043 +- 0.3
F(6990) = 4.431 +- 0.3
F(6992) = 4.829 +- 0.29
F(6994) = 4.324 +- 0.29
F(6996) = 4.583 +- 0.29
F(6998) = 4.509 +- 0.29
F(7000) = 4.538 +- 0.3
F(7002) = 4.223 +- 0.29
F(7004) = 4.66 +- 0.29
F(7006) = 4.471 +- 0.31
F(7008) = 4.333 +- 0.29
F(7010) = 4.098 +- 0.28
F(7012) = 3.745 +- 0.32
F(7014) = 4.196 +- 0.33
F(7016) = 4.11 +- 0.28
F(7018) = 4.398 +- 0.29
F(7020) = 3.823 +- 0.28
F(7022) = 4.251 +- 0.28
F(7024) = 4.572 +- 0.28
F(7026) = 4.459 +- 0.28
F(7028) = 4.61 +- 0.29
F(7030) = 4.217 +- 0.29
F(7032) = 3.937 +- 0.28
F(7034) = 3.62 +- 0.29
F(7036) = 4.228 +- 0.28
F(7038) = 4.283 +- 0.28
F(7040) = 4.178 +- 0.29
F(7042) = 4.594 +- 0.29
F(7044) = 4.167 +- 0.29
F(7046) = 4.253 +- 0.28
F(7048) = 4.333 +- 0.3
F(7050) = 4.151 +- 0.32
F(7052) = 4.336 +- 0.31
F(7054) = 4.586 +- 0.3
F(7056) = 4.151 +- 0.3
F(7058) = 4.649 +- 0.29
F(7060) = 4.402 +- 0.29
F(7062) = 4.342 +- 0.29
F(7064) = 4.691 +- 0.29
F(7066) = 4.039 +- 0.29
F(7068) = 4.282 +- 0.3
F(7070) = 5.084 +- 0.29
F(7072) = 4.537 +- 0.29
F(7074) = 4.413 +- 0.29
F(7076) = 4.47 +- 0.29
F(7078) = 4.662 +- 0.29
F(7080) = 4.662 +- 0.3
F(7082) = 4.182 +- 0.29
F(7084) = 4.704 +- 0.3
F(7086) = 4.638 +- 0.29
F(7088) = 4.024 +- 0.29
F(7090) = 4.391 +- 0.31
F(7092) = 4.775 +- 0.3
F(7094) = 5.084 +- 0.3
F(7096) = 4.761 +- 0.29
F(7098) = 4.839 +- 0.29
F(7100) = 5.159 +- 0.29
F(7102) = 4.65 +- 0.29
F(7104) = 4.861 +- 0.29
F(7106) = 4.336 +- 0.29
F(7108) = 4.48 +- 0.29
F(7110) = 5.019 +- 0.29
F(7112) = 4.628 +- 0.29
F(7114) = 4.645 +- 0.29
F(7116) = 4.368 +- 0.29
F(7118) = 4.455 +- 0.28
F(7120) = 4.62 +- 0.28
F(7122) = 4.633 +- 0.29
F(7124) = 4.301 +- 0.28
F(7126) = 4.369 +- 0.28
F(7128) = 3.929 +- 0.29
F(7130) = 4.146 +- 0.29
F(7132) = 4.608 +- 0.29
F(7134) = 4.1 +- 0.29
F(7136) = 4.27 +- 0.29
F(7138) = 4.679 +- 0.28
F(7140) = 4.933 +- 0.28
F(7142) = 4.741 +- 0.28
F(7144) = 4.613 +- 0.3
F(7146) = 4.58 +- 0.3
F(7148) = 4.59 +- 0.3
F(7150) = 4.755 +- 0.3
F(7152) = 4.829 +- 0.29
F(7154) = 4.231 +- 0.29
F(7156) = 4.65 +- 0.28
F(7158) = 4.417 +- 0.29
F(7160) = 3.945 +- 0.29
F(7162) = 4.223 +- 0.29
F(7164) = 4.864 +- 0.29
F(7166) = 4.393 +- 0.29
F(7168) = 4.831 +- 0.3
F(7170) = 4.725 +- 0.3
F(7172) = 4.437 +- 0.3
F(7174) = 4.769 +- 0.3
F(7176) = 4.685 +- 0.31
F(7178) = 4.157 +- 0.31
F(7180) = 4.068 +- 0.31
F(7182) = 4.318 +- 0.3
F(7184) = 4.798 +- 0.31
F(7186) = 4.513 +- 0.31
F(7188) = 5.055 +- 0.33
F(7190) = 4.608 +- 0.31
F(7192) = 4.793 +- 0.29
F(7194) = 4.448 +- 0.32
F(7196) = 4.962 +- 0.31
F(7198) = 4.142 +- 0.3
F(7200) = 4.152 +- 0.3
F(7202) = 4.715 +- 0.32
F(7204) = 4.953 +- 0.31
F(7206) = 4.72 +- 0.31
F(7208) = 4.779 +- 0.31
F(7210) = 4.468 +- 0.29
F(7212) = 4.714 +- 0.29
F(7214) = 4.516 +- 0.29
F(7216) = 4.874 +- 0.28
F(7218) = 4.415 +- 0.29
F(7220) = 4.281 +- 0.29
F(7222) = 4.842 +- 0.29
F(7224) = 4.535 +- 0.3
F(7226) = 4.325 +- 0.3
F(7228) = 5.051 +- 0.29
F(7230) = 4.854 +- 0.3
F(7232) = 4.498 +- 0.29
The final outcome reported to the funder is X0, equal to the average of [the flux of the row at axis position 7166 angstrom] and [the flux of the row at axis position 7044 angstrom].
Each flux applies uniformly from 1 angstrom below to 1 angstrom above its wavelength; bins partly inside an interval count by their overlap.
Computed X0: 4.3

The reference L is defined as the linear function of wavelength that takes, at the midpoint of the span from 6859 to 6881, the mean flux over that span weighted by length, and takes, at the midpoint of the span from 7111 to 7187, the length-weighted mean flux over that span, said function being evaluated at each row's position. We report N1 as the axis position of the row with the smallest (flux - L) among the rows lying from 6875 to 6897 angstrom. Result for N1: 6894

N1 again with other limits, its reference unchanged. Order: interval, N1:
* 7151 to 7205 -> 7160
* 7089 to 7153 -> 7128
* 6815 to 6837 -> 6830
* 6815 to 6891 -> 6874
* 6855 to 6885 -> 6874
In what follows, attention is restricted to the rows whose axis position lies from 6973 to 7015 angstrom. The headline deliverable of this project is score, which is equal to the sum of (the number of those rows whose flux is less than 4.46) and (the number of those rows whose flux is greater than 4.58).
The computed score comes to 18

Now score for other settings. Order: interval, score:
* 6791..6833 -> 19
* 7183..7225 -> 17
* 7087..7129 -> 20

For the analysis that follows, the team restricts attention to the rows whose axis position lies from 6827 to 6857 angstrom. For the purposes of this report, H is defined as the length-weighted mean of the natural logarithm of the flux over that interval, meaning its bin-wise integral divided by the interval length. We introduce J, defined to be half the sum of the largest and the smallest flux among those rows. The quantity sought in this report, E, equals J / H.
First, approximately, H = 1.58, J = 4.85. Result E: 3.07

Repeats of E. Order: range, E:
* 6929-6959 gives 3.06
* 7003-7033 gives 2.90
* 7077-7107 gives 2.99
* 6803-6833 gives 3.09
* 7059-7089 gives 3.04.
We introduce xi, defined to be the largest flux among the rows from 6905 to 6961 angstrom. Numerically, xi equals 5.24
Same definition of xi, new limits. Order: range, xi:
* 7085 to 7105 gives 5.159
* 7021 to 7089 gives 5.084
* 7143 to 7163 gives 4.829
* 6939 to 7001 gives 5.019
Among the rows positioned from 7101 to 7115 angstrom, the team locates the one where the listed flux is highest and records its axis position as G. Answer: 7110 angstrom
